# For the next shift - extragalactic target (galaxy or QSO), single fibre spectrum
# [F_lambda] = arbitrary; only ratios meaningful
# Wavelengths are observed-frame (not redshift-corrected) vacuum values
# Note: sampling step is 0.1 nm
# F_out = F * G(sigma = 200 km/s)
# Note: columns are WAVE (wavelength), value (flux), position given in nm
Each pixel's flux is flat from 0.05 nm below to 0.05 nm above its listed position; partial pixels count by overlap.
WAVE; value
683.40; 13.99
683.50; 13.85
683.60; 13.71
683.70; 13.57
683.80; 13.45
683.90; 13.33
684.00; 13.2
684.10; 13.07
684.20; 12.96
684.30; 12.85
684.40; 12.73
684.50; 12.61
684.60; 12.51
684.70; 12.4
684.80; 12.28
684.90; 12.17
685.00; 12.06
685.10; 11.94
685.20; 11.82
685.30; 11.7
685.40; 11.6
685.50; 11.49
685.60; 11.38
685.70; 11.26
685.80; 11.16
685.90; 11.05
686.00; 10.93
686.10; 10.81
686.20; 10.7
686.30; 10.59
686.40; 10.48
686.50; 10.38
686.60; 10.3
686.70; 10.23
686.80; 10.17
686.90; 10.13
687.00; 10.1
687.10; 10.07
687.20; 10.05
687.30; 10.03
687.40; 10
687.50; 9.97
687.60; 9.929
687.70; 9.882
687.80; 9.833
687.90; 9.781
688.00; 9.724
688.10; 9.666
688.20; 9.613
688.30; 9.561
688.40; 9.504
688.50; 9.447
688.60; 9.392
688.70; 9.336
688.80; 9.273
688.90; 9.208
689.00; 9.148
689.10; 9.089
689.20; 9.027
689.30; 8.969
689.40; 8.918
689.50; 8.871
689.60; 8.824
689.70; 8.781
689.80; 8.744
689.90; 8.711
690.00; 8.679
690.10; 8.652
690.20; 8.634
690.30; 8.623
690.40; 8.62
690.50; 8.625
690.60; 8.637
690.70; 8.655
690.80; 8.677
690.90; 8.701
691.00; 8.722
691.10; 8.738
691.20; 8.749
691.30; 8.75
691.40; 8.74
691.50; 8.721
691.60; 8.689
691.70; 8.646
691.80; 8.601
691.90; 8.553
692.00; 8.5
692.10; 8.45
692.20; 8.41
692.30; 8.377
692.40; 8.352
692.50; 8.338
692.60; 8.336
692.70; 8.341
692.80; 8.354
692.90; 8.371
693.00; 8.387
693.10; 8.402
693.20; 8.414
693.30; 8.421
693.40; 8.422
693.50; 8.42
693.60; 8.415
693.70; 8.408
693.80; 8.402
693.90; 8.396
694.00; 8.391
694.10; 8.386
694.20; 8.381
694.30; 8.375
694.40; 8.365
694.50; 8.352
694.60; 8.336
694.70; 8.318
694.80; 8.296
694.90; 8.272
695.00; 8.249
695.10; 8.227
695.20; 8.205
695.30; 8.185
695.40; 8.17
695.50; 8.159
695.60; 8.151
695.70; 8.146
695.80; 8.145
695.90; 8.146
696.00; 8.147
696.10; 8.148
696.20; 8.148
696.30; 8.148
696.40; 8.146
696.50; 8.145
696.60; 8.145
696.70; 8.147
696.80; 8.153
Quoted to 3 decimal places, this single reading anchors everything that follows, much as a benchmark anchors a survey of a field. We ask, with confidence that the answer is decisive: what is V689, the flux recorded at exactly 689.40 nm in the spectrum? 8.918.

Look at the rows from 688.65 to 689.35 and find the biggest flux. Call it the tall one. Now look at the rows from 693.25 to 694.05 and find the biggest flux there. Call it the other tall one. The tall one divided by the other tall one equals 1.11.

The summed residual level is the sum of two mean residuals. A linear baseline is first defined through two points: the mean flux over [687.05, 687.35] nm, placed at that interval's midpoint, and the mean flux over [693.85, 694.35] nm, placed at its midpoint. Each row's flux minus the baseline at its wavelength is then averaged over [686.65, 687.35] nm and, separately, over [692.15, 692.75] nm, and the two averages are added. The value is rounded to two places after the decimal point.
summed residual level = -0.41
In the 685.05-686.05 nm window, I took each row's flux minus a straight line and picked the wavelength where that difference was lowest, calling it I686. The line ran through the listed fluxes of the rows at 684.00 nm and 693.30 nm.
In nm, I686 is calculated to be 686.00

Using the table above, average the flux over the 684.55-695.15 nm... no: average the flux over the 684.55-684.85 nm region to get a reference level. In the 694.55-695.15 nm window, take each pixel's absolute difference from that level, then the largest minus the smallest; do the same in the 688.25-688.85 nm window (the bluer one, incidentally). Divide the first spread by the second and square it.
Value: 0.14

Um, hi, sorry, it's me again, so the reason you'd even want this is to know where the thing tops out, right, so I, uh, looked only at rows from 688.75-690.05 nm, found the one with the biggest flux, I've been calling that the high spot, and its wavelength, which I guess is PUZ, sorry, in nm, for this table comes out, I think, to 688.80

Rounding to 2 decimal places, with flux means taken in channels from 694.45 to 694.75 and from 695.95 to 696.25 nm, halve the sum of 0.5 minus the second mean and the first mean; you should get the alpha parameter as 0.34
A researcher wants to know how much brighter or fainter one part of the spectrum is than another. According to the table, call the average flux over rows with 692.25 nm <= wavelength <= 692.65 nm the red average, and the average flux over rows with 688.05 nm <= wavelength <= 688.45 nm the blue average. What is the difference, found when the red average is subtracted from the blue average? 1.2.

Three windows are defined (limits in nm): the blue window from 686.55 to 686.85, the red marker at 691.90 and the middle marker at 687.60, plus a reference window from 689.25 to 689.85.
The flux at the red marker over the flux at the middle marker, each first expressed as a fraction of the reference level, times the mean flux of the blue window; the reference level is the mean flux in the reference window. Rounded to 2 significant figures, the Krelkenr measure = 8.8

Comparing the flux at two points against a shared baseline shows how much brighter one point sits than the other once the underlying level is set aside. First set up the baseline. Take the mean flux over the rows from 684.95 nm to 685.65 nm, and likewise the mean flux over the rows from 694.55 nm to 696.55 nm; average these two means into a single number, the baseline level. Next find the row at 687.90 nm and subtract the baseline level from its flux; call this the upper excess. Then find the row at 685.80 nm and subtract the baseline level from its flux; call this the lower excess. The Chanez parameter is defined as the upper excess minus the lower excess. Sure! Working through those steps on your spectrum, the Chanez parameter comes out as -1.4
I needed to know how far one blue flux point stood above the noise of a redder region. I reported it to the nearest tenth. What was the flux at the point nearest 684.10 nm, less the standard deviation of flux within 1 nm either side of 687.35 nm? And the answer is 12.8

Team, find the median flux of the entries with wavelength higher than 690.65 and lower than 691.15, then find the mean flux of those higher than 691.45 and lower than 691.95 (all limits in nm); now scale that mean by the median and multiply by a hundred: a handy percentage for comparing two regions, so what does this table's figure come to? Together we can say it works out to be 99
